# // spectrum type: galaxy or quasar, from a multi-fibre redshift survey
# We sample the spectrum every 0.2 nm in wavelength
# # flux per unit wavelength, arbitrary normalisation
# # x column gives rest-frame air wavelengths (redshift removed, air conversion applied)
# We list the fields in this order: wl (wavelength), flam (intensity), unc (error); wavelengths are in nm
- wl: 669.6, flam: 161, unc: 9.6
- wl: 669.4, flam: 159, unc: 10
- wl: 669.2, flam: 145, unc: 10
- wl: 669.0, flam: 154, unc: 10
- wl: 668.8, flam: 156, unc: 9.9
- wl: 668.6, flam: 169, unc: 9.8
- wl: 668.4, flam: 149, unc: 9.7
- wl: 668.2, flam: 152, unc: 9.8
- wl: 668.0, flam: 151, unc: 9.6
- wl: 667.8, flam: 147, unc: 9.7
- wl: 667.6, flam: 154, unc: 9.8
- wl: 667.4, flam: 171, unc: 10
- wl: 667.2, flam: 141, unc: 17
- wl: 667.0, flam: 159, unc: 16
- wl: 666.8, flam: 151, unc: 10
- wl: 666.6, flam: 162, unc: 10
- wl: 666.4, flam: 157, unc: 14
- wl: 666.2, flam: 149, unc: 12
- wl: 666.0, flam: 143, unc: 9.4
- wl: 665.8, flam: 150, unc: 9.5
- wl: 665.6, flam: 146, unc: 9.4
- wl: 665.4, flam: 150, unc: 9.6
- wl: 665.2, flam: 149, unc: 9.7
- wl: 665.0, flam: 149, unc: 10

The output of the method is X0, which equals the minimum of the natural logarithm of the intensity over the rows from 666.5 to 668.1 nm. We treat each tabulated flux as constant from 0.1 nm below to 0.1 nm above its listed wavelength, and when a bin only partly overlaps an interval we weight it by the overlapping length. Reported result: 4.95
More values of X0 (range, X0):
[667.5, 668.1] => 4.99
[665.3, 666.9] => 4.96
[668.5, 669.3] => 4.98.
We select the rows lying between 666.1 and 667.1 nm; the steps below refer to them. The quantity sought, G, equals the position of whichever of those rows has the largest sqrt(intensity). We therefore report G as 666.6 nm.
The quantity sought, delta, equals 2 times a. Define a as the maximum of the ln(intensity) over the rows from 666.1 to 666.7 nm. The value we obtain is 10.2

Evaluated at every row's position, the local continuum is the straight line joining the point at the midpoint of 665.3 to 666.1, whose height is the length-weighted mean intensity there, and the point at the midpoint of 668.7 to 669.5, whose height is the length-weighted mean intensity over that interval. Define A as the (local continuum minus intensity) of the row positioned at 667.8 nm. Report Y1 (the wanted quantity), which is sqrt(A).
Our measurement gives 2.0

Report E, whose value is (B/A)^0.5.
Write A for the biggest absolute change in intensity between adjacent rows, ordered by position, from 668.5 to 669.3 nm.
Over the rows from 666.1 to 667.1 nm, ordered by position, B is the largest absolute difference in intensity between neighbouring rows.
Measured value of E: 0.9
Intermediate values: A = 13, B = 11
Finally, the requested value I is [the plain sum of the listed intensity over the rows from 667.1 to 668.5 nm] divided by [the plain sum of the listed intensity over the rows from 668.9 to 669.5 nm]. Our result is 2.3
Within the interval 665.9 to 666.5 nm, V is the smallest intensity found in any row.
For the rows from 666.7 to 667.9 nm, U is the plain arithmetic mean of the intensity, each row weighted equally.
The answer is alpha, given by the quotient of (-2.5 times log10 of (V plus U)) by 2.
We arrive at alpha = -3.09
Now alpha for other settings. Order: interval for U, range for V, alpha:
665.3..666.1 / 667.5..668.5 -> -3.09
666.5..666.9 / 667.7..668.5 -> -3.10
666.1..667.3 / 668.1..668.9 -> -3.10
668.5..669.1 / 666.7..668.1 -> -3.10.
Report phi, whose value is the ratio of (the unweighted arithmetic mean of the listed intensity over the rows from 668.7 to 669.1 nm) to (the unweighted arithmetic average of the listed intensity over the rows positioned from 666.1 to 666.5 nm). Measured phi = 1.01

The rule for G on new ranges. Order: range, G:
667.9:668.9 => 668.6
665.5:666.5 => 666.4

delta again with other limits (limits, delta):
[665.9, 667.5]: 10.3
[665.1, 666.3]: 10.0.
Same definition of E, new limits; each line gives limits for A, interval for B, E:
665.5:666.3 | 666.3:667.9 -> 2.1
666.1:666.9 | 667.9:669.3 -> 1.3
